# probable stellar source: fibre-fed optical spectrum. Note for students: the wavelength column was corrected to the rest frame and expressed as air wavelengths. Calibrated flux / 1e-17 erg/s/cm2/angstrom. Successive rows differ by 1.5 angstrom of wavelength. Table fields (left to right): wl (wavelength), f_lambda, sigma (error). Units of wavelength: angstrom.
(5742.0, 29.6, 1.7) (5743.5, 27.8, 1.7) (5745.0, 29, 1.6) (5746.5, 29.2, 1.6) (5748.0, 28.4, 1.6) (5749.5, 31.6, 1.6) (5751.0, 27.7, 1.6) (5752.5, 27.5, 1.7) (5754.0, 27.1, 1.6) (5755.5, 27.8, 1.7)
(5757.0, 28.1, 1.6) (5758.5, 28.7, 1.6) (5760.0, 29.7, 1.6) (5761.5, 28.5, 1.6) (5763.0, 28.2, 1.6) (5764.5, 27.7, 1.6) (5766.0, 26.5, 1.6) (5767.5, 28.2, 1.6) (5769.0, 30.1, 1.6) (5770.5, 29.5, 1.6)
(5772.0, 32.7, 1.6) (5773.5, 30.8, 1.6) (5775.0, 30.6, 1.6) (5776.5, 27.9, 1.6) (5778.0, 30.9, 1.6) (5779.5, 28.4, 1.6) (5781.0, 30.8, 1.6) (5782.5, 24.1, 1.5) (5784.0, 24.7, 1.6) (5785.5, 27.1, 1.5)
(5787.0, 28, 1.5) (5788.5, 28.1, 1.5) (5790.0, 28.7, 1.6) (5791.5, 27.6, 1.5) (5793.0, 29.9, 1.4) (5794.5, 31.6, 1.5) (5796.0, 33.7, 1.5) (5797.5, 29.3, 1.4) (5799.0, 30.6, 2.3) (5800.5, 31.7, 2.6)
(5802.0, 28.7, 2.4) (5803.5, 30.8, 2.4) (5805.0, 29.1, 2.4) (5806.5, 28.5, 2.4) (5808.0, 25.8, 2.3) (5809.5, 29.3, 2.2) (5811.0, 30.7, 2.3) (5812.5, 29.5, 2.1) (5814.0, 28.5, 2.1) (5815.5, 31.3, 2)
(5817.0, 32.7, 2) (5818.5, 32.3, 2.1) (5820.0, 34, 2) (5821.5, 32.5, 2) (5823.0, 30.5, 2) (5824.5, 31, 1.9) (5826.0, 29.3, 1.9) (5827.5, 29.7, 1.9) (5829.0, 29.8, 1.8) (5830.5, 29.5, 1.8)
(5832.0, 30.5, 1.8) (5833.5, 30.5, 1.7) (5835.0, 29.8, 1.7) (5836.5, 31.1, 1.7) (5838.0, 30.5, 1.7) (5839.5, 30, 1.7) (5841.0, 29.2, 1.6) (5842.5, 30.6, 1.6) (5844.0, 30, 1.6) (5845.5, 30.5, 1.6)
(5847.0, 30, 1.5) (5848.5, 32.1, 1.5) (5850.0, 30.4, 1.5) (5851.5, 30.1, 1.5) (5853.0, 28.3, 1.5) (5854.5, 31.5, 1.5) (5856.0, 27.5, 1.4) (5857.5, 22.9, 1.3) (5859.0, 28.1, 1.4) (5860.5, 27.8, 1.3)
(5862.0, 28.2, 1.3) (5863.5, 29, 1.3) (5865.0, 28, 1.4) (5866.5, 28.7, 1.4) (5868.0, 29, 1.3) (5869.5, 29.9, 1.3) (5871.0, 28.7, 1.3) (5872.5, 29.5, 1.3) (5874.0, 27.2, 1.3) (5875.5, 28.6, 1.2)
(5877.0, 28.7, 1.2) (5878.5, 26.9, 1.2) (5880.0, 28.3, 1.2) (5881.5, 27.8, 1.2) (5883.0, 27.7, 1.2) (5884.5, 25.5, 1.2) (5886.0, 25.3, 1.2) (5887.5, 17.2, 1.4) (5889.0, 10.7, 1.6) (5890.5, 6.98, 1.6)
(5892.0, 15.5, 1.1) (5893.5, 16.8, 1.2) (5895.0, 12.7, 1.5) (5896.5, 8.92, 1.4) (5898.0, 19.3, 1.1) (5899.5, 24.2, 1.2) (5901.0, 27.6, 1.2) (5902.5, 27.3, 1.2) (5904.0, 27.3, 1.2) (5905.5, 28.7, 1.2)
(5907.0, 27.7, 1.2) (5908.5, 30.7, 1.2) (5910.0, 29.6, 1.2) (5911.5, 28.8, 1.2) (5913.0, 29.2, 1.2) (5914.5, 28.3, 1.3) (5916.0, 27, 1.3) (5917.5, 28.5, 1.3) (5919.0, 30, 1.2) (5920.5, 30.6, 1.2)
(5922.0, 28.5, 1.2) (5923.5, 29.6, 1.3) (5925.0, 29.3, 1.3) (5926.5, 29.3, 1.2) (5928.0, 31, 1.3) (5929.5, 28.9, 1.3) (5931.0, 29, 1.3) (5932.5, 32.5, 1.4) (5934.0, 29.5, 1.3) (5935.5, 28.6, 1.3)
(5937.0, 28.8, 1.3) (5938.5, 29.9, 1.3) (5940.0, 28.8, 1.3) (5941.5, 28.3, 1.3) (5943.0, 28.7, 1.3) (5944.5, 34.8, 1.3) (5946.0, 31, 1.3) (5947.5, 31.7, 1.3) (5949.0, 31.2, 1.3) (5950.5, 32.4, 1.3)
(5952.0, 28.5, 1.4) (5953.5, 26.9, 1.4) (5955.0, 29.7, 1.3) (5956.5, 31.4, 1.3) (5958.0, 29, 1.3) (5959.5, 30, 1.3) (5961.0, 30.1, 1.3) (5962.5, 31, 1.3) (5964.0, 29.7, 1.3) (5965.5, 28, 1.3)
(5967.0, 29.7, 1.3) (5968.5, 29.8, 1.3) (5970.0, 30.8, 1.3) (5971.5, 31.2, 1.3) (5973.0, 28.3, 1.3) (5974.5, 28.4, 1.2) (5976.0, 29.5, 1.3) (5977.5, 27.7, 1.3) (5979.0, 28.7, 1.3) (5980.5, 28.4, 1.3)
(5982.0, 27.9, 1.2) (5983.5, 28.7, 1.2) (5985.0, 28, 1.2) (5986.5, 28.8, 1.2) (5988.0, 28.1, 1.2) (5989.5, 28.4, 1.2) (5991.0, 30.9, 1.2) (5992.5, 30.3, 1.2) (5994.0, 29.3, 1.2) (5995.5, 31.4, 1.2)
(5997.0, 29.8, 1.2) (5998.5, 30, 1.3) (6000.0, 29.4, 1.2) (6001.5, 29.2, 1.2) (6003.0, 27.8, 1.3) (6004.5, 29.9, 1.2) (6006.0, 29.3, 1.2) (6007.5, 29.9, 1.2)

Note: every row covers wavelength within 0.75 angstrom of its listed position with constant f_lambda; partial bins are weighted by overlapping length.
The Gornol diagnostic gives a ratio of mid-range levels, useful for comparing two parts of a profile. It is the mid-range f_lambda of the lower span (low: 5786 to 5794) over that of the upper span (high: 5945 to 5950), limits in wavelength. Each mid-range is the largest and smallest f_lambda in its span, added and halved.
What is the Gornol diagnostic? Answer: 0.92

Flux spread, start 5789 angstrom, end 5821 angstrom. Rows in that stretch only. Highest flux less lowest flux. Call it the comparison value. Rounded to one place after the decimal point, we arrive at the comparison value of 8.2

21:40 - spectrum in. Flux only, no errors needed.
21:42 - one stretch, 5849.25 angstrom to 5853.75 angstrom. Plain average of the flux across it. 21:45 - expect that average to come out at 29.6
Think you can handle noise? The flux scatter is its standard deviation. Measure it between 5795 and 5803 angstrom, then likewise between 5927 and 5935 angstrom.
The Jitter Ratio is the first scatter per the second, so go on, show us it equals 1.3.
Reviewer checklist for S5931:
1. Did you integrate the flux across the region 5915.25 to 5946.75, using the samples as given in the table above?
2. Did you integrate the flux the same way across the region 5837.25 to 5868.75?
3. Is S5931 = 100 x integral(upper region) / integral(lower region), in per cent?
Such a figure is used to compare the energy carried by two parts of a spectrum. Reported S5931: 102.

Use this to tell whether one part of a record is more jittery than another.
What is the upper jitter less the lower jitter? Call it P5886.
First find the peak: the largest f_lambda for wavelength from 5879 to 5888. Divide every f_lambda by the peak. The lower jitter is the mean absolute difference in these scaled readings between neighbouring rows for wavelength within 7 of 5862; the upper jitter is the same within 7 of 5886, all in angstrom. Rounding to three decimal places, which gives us 0.073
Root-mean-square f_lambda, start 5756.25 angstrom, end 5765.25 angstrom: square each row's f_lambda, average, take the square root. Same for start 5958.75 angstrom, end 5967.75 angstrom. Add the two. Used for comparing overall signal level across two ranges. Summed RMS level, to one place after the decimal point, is 58.3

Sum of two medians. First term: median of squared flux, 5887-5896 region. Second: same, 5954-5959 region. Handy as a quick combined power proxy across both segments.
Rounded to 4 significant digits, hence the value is 1083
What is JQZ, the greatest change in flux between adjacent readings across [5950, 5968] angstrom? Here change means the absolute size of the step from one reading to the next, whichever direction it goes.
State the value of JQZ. 4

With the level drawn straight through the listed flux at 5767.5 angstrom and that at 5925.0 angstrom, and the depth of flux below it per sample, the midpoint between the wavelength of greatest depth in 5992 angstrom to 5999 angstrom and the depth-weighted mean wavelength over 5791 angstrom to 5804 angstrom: 5896.0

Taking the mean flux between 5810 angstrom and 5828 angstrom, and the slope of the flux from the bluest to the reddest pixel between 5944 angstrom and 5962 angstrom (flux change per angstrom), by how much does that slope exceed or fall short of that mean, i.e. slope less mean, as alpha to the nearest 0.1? -31.3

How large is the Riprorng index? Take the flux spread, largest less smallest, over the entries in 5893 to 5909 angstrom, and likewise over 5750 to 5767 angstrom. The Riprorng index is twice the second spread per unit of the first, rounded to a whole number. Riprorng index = 0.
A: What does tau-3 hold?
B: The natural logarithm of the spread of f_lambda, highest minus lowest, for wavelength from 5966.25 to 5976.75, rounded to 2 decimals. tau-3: 1.06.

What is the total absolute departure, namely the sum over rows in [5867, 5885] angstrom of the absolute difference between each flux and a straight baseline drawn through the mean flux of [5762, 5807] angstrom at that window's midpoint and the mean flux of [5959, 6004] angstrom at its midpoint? 15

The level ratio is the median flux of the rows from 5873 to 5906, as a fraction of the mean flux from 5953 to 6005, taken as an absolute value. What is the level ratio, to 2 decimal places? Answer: 0.89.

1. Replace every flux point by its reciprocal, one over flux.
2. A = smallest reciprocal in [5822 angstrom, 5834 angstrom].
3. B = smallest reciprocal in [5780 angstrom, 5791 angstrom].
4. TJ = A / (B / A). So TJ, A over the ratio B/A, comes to 0.032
